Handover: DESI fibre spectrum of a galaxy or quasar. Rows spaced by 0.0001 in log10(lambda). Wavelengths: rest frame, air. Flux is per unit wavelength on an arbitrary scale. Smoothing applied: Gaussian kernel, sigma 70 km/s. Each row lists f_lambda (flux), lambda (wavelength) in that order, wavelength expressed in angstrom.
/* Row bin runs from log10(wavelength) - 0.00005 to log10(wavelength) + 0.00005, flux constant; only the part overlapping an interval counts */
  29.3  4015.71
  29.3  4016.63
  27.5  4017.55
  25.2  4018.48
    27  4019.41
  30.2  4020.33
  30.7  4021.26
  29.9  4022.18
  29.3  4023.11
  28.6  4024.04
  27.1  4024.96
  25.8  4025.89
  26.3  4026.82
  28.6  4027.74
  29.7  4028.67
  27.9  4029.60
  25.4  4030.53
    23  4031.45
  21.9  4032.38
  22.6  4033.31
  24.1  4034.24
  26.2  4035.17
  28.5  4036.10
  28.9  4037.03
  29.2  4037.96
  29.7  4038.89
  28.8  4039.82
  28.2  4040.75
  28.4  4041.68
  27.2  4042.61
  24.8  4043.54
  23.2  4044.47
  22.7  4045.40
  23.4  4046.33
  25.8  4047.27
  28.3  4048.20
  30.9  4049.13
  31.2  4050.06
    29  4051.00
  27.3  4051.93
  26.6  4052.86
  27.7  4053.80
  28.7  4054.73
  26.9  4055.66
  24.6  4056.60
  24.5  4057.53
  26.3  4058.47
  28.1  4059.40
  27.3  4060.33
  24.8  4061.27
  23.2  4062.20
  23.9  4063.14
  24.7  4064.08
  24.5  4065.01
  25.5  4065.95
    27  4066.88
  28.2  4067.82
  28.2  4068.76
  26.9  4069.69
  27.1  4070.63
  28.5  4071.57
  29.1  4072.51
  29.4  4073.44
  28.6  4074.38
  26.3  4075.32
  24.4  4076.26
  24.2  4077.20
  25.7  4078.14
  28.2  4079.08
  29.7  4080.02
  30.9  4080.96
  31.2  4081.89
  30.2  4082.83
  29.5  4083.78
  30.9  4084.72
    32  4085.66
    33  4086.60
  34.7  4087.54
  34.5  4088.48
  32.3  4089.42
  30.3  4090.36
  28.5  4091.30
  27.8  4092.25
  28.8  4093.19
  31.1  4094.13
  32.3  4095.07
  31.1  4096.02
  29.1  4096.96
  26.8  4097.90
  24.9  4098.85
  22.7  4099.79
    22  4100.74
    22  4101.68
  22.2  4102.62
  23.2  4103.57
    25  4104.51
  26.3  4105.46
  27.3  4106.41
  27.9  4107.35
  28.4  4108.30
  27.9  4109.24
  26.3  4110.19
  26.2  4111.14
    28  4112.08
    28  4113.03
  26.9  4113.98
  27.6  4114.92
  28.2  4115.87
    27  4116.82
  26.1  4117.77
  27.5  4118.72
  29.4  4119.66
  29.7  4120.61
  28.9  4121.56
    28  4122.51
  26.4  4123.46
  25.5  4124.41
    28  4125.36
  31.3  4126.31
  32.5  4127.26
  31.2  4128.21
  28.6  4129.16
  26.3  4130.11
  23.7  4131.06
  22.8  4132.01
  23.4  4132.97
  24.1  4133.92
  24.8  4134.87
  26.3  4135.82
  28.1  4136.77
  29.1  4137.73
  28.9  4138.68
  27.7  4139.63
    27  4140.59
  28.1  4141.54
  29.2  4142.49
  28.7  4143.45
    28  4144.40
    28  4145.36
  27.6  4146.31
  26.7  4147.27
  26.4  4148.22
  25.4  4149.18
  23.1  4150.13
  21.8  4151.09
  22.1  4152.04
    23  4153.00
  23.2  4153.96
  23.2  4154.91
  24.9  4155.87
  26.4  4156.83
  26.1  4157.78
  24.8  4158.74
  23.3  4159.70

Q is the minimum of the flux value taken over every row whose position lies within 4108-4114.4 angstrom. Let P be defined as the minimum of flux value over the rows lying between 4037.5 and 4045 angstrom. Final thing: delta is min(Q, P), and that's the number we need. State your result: 23.2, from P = 23.2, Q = 26.2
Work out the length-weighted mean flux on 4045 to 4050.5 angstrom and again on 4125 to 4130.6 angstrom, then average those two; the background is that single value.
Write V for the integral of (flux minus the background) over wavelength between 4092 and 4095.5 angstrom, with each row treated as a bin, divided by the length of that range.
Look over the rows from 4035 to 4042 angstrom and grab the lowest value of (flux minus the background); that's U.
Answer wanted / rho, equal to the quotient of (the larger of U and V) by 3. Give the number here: 0.6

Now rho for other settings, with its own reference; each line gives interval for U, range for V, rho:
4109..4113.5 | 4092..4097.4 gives 0.6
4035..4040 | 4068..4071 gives -0.3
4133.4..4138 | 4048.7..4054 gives 0.1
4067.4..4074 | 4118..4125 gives -0.2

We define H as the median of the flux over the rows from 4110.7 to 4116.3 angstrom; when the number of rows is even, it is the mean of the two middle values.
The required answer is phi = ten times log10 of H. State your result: 14.44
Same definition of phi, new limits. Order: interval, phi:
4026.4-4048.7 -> 14.27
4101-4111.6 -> 14.20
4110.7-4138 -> 14.41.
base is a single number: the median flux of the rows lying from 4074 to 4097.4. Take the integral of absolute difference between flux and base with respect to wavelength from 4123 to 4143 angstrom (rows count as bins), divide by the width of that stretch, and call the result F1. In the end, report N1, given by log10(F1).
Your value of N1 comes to 0.52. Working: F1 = 3.3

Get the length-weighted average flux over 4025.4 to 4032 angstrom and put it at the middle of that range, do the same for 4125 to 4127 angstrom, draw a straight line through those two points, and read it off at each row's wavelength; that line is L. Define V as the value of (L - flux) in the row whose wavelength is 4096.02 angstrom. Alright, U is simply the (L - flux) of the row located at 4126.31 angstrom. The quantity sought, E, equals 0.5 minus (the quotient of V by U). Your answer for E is -1.2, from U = -1.2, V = -2.1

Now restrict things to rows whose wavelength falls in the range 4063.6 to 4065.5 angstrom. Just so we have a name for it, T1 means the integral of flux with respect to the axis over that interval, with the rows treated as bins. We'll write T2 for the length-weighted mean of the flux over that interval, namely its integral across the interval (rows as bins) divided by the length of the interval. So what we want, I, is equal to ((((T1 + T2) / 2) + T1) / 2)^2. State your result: 1695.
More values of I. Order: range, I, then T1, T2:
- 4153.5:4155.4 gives 1517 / 44.2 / 23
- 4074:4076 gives 2238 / 54.1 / 27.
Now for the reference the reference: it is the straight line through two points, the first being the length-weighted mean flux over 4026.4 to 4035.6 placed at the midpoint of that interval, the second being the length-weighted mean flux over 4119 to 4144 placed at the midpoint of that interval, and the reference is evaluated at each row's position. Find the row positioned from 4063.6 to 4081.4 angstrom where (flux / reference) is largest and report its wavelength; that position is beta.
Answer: 4080.96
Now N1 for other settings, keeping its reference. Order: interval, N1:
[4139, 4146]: 0.32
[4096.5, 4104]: 0.78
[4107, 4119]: 0.45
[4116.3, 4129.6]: 0.35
